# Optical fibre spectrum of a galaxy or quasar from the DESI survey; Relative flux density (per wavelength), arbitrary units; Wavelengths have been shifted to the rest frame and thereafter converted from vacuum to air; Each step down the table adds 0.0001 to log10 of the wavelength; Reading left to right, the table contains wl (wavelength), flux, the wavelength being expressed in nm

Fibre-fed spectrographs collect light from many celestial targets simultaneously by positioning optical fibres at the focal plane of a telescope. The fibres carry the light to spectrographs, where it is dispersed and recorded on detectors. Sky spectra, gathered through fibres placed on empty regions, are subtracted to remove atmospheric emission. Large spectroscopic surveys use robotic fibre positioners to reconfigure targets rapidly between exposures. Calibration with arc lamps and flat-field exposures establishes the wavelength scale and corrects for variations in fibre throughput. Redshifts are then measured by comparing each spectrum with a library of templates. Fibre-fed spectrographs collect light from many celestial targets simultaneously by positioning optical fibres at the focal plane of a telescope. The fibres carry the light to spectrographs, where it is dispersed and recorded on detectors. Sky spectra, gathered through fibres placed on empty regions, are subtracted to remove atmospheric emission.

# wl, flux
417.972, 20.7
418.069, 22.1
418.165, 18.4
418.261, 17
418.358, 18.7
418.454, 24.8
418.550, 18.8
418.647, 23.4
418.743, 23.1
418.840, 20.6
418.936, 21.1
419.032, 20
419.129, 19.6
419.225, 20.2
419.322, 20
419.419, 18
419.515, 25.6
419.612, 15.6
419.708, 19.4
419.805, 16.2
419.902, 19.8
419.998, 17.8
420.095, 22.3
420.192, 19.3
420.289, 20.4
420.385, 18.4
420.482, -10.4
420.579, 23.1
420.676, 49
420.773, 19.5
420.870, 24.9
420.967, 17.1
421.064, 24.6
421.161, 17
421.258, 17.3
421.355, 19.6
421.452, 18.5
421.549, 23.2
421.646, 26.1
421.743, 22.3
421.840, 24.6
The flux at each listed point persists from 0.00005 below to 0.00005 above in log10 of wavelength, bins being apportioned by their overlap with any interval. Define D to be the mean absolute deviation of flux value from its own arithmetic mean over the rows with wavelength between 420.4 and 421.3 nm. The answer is 9.0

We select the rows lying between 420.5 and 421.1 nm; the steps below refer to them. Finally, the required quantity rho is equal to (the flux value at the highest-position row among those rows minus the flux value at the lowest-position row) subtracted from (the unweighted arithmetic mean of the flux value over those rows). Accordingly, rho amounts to 24.9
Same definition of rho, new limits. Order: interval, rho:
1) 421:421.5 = 25.5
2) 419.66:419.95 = 18.1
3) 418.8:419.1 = 21.2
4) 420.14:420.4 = 20.3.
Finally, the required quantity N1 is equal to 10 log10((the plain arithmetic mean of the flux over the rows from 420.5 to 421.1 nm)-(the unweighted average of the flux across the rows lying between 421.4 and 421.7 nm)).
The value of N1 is 5.8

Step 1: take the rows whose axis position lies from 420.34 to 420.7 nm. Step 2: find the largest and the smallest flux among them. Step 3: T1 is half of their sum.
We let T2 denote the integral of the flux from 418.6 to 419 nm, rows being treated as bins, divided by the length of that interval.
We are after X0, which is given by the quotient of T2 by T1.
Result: 1.14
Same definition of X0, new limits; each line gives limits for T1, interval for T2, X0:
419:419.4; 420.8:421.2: 1.05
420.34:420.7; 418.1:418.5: 1.03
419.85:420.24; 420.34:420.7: 0.90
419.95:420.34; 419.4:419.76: 0.99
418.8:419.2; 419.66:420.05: 0.90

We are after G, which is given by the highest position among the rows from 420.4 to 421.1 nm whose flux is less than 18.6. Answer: 420.967 nm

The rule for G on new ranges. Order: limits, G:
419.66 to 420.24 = 419.998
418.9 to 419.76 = 419.612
